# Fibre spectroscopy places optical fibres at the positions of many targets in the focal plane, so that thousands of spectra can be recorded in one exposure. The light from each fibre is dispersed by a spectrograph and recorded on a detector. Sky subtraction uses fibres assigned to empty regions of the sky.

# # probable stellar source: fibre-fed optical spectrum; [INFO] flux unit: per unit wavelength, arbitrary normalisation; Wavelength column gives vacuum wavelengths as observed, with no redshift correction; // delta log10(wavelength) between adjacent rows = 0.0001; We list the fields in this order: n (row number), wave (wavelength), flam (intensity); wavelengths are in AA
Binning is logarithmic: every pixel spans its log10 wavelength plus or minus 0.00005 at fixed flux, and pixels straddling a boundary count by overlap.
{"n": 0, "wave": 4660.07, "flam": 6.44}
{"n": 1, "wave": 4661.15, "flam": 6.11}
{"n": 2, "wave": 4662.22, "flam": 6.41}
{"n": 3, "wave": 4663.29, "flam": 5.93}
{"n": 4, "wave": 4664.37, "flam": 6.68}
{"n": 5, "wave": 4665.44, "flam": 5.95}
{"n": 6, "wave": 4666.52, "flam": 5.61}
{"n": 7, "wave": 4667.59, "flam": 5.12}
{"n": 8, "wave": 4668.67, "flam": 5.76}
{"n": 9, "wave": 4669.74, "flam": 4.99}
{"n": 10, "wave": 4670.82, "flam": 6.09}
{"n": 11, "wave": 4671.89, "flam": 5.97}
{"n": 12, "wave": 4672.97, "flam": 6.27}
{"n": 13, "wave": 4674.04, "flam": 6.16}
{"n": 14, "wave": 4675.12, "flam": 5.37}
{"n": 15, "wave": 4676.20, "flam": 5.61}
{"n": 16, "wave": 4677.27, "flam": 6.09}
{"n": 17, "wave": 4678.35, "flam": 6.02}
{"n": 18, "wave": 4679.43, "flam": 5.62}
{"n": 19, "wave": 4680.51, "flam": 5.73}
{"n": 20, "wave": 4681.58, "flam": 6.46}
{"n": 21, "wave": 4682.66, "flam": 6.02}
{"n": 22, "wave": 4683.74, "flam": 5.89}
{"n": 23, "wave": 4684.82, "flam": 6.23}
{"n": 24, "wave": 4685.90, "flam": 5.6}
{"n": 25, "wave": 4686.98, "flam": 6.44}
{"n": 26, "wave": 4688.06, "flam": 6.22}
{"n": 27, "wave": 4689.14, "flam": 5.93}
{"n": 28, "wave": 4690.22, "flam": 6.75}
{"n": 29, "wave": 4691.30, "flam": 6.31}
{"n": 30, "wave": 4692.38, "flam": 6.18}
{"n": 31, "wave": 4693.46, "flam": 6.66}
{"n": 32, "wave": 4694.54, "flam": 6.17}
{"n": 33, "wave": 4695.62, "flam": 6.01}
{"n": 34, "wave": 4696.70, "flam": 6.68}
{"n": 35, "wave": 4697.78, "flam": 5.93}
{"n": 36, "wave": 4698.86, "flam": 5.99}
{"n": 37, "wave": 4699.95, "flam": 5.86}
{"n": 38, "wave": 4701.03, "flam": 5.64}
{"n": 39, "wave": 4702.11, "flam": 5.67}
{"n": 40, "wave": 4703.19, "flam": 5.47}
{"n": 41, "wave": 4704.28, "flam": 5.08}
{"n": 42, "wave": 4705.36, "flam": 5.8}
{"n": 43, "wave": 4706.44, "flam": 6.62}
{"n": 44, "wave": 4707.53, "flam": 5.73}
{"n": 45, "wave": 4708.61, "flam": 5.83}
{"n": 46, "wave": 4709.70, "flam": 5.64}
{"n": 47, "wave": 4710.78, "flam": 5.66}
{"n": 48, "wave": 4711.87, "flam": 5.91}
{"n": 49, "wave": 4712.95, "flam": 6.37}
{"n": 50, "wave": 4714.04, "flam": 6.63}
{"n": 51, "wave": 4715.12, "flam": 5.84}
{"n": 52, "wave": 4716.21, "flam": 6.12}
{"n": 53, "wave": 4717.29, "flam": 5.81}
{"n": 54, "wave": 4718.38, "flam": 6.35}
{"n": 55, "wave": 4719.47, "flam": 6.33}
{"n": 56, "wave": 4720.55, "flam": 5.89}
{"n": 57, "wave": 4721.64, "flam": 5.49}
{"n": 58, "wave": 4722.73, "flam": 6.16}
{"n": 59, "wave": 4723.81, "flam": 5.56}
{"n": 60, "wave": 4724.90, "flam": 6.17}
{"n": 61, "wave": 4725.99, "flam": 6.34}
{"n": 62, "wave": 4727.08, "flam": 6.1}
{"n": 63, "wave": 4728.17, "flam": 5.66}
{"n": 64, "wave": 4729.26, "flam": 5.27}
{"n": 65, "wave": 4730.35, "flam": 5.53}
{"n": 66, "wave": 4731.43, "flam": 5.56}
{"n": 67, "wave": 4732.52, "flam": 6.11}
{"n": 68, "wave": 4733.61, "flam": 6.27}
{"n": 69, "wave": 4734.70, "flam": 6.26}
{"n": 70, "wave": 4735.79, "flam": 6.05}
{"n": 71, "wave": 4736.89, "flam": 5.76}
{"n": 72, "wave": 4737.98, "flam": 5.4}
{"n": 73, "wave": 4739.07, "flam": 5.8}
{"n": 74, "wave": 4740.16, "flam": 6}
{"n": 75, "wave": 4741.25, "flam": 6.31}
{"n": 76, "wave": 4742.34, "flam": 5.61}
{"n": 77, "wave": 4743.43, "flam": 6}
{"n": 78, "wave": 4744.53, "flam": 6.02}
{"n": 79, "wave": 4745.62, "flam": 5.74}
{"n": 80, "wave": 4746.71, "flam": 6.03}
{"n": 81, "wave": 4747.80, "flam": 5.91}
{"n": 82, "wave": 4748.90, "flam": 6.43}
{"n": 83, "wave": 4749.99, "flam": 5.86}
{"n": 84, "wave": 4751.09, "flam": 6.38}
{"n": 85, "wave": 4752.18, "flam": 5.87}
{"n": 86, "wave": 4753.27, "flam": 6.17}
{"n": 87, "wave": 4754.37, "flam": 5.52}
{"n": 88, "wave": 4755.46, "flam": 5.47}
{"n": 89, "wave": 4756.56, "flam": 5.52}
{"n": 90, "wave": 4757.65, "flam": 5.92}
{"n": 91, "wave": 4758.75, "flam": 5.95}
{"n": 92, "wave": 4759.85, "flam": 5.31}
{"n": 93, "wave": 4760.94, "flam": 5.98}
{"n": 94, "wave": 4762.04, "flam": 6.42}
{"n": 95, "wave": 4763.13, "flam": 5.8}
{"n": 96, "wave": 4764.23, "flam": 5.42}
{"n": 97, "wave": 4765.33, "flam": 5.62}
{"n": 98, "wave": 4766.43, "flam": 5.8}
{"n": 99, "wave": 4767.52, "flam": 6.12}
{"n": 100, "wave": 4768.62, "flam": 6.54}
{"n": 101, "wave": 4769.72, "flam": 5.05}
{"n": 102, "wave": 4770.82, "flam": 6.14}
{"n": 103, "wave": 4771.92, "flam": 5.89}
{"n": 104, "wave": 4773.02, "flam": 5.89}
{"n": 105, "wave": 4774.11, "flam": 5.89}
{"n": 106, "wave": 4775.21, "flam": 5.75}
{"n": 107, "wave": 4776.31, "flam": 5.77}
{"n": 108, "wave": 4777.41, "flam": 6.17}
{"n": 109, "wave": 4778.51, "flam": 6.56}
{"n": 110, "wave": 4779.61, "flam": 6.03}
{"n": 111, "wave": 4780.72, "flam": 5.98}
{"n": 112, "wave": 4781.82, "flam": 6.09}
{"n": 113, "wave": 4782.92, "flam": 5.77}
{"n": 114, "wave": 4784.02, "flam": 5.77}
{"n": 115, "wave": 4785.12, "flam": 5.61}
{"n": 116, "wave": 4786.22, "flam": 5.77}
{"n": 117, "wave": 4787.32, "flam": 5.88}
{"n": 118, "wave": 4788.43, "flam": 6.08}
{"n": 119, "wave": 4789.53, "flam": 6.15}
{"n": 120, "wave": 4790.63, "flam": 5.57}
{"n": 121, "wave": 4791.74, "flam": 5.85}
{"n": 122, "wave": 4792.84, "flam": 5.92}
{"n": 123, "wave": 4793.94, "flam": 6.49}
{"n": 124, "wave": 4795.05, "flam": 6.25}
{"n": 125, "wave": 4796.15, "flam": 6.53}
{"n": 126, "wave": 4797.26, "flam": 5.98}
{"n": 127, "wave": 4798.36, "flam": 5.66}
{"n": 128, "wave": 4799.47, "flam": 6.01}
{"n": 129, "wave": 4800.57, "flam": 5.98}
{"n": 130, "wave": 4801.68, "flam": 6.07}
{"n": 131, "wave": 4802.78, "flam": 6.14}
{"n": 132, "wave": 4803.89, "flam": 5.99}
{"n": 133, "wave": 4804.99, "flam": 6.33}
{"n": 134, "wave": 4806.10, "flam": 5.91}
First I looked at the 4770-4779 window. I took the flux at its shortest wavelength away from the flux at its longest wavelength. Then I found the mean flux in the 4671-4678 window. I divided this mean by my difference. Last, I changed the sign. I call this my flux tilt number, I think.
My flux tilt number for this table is -14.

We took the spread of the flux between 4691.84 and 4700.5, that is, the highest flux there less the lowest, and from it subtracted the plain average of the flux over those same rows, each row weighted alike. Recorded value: -5.4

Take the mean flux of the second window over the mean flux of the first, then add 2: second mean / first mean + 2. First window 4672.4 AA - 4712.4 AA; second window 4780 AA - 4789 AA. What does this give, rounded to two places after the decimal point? 2.98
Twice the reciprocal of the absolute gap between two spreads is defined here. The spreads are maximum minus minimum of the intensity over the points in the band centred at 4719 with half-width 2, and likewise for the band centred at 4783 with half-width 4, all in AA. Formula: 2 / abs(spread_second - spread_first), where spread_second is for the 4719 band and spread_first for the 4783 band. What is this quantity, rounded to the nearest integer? 33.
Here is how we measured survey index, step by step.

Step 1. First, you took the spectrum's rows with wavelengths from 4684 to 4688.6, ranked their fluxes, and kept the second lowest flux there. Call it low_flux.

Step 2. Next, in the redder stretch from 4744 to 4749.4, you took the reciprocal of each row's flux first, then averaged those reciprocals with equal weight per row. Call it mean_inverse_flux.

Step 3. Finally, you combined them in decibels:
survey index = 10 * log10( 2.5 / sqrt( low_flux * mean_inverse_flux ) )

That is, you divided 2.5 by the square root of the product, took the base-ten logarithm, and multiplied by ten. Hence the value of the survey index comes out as 3.91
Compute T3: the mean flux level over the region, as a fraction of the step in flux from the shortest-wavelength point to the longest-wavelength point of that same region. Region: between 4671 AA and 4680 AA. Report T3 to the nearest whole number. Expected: -17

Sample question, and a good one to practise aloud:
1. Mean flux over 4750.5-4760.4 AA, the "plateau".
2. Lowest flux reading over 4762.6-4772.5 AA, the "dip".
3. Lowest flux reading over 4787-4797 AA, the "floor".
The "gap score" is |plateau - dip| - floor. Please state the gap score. -4.83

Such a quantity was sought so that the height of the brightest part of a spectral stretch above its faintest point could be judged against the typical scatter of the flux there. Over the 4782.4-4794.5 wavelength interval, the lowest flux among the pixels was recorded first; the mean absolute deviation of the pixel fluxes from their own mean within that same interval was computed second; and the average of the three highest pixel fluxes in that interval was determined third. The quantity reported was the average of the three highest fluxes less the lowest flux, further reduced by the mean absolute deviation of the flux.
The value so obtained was 0.48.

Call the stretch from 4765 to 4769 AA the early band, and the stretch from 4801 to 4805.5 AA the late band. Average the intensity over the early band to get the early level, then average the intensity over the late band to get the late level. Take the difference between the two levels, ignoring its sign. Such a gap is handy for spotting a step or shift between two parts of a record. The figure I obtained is 0.11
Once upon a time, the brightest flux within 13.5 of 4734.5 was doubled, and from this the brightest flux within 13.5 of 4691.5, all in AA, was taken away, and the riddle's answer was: 5.93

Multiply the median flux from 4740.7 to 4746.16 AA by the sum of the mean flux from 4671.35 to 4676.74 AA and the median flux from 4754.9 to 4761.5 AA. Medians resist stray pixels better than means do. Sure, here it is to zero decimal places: 70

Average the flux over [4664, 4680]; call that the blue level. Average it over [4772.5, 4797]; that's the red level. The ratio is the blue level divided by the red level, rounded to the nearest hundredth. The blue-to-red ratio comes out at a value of 0.97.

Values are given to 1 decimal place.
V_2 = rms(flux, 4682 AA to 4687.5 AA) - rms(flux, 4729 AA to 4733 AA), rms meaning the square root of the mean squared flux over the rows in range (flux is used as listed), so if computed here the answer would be 0.4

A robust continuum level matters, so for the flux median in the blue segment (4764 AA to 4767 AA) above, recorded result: 5.62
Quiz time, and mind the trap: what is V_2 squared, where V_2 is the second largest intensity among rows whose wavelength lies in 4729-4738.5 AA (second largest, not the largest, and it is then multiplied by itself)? 39.2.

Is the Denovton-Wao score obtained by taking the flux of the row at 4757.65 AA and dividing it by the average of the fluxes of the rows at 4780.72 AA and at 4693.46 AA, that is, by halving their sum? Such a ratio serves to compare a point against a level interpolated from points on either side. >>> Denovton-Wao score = 0.94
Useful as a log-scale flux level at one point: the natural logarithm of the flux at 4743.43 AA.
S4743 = 1.79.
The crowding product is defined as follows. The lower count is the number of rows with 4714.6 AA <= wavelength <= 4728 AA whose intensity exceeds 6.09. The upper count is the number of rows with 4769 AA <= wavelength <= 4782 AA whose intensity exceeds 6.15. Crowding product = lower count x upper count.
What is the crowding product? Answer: 14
